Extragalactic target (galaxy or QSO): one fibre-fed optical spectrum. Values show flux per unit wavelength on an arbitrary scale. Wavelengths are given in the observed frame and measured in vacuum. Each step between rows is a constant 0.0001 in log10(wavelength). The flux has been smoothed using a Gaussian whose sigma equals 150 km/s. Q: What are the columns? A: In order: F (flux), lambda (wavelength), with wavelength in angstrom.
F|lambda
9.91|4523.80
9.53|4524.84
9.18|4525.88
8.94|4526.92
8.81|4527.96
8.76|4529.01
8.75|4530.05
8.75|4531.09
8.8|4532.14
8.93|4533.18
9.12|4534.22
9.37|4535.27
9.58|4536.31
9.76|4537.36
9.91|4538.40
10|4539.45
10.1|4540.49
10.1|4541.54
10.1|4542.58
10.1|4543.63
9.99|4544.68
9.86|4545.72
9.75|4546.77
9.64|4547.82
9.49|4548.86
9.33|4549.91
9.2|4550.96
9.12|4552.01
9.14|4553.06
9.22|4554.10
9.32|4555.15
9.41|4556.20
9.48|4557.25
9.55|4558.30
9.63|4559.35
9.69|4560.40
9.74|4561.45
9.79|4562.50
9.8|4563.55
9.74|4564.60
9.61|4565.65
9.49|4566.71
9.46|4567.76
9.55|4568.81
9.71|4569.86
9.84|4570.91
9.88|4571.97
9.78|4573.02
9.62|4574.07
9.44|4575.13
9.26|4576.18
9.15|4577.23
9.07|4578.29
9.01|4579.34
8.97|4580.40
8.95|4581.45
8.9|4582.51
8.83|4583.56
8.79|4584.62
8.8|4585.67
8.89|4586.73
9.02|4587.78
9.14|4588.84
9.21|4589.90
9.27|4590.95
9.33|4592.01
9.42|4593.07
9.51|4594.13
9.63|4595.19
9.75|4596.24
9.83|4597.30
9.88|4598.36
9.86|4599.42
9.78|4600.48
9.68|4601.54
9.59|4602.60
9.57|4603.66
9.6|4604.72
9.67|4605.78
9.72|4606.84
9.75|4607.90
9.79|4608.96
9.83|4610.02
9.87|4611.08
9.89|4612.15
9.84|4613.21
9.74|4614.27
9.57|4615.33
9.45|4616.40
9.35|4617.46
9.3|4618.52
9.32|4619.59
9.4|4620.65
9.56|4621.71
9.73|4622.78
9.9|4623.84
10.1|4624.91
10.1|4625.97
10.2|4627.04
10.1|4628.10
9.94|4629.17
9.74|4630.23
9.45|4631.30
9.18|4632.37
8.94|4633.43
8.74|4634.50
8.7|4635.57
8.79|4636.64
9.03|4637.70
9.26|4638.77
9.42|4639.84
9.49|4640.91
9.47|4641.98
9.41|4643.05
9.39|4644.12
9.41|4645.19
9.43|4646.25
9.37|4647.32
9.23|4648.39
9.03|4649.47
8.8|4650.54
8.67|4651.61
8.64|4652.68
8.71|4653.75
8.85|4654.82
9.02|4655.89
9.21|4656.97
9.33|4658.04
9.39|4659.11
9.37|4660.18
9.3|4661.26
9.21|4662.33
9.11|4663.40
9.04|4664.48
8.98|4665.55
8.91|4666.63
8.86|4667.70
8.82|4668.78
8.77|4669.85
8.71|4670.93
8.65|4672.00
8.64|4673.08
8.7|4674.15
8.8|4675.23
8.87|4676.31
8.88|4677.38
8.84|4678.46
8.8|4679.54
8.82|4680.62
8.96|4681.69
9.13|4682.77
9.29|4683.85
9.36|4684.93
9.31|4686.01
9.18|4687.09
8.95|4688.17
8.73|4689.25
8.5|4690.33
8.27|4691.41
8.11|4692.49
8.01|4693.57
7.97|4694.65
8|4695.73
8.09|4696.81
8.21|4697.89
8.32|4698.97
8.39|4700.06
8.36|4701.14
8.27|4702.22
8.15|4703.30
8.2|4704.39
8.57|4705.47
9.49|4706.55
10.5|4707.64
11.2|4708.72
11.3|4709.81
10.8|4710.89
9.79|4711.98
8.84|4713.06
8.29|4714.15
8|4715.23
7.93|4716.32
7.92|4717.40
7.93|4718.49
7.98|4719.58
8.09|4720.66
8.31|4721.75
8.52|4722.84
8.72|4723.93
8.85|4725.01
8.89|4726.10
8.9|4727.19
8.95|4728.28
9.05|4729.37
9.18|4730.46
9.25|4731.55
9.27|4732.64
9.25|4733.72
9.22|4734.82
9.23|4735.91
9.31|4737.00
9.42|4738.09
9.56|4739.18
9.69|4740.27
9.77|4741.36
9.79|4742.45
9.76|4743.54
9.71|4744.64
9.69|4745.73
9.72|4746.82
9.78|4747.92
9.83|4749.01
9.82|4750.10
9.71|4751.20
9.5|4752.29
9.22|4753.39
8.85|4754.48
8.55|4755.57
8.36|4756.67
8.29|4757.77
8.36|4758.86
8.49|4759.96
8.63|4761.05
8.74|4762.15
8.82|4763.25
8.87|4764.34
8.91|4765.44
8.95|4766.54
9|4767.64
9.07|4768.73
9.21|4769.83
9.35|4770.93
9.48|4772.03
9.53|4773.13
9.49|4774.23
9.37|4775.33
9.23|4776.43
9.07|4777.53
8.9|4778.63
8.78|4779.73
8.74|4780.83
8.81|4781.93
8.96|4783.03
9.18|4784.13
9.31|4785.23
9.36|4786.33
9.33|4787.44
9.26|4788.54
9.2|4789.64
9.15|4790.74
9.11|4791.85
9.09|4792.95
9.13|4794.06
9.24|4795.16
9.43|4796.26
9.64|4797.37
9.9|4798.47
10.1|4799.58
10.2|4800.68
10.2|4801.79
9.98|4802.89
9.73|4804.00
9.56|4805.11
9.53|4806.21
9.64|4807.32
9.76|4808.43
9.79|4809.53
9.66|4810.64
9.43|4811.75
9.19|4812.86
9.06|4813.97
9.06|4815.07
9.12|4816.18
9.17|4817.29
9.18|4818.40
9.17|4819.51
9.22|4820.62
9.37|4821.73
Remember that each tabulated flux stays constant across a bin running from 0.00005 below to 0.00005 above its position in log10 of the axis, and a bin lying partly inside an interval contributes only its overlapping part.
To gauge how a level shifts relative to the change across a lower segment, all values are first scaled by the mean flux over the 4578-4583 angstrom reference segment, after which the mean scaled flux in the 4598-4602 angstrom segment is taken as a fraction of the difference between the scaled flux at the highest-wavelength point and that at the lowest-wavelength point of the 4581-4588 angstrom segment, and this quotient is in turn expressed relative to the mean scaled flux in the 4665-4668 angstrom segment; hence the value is 141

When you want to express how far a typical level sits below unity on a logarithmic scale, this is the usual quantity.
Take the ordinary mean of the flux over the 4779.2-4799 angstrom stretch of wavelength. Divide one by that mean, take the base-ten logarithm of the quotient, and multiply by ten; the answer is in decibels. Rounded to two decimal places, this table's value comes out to -9.64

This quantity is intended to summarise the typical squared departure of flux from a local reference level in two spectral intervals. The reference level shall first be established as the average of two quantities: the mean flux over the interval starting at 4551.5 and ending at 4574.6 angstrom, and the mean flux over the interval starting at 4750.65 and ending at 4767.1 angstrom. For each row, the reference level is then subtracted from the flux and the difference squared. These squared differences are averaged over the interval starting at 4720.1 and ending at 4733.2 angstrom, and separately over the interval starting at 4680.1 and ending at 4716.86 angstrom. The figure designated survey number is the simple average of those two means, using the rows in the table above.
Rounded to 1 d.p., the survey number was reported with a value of 0.6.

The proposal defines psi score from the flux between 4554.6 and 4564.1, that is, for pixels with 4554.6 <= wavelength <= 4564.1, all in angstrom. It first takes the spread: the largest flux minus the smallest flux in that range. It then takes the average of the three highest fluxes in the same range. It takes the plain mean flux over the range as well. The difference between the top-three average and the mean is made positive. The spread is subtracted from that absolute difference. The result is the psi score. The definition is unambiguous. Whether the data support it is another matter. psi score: -0.30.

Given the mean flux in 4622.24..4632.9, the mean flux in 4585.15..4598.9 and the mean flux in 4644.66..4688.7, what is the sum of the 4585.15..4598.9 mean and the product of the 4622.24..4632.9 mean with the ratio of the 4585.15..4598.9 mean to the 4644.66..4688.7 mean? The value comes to 19.6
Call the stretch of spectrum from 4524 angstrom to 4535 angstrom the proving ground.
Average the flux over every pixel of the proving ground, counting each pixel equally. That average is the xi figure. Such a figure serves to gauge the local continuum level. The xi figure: 9.0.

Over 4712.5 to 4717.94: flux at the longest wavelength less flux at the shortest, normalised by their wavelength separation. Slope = -0.21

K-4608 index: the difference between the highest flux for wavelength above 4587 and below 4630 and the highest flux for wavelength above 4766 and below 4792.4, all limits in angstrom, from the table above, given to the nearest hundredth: 0.67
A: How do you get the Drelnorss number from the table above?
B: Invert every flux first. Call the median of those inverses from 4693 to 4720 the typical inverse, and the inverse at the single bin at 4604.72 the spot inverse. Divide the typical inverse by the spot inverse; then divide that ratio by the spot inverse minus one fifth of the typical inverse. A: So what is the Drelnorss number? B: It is 14.5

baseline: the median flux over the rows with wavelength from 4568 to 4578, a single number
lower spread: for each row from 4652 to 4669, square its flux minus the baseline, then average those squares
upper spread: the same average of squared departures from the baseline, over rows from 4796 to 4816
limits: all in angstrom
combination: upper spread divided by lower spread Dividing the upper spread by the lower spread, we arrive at 0.3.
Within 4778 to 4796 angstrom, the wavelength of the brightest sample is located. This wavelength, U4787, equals 4786.33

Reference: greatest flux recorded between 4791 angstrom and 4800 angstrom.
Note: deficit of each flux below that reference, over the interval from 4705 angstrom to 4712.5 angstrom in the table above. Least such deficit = -1.2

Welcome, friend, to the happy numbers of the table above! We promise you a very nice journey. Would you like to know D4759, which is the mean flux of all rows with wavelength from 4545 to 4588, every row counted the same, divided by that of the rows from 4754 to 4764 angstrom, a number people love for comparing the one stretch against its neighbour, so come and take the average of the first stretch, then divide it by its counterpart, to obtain 1.10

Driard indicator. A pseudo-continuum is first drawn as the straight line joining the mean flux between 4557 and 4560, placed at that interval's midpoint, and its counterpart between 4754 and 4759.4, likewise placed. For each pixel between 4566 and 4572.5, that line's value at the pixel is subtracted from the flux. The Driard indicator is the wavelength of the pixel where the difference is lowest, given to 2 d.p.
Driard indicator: 4567.76 angstrom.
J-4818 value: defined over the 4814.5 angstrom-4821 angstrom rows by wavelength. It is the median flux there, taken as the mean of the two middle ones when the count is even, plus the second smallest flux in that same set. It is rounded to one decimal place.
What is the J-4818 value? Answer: 18.3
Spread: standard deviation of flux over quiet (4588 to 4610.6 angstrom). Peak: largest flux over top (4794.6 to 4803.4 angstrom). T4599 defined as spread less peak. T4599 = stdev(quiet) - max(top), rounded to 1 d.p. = -10.0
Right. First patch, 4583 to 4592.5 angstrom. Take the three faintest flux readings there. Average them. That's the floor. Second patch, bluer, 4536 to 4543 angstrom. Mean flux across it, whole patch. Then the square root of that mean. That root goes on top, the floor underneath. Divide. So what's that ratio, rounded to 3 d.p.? 0.358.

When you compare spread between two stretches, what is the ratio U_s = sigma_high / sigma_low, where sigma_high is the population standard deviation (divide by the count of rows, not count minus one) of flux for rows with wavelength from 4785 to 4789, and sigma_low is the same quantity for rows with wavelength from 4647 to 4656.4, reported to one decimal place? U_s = 0.2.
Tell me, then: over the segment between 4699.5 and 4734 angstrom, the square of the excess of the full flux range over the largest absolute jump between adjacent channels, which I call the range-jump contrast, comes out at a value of 5.6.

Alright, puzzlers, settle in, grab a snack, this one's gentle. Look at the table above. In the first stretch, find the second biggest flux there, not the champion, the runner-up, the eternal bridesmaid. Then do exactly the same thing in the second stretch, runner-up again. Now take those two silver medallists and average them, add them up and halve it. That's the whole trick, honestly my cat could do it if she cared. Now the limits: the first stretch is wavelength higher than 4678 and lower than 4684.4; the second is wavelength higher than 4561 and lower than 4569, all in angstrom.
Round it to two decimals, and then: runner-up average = 9.46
